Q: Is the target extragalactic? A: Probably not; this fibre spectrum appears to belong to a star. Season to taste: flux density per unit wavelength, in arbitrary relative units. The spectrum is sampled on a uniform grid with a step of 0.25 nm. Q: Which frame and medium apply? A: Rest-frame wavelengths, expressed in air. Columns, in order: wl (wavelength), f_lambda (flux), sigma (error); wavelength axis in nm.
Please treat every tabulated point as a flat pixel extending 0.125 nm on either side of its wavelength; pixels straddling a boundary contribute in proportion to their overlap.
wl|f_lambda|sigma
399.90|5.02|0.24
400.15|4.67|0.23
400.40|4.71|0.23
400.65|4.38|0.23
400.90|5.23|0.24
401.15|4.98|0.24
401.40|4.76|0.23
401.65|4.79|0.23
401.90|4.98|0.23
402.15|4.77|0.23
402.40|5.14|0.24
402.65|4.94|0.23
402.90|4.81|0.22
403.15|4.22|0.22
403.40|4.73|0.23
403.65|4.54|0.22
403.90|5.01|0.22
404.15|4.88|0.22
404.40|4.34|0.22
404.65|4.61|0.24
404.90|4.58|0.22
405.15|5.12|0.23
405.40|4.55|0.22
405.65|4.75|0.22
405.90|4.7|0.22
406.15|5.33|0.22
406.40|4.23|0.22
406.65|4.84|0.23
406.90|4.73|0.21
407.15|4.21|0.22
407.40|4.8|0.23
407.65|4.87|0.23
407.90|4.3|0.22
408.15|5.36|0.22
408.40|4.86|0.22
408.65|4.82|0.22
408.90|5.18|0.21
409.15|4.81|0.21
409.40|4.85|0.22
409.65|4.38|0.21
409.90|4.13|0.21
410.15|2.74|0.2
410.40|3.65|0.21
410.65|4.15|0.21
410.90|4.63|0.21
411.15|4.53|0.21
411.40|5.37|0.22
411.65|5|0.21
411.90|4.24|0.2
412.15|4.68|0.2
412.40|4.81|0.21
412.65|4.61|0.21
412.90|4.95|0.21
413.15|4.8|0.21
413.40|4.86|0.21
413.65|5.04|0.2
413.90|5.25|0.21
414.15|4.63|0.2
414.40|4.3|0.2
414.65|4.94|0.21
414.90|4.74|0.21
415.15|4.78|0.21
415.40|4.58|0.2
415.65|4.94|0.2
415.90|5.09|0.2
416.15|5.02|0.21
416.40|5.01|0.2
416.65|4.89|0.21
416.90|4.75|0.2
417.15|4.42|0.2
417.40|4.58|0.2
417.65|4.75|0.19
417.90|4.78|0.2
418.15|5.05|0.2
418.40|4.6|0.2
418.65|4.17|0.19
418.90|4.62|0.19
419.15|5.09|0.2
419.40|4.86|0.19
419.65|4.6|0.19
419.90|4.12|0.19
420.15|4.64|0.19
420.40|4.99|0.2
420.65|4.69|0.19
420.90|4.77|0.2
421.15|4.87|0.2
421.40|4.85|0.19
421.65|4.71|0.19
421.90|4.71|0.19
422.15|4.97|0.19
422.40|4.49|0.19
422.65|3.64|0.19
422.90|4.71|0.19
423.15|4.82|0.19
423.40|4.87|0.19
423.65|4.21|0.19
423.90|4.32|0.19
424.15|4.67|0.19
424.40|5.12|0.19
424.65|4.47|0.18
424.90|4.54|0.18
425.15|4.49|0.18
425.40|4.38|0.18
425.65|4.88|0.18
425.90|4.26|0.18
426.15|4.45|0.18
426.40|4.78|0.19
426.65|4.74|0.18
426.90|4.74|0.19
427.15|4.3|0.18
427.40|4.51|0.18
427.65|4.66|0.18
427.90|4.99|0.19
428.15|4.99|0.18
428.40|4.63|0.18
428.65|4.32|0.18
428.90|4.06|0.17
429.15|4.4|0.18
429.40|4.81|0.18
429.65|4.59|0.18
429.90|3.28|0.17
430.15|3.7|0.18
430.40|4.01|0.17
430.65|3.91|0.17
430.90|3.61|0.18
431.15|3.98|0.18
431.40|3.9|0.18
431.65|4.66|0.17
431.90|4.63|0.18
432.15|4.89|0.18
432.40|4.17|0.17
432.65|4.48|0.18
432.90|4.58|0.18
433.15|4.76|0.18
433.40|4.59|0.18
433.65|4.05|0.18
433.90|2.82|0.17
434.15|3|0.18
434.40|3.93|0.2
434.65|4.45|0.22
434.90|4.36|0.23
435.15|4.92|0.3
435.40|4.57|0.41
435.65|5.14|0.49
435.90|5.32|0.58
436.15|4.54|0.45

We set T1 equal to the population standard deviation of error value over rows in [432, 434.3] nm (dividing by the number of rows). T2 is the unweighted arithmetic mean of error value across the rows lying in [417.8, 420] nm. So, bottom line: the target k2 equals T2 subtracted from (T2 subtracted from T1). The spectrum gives -0.38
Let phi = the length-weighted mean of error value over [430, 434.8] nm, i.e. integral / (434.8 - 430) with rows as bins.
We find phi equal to 0.181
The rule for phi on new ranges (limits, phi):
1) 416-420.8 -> 0.197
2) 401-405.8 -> 0.227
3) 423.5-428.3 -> 0.184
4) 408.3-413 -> 0.210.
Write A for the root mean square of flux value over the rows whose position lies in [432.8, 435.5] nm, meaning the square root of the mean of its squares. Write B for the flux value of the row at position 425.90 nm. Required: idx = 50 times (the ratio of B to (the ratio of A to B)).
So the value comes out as 214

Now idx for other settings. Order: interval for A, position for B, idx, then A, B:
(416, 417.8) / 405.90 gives 231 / 4.78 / 4.7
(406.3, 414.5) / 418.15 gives 274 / 4.65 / 5.05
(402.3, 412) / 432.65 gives 215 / 4.66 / 4.48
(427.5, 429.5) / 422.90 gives 240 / 4.62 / 4.71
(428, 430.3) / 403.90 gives 289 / 4.34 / 5.01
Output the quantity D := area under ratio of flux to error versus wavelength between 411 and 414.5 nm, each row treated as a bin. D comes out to 81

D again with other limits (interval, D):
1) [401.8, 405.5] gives 78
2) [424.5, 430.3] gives 144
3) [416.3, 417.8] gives 35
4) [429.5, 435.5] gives 132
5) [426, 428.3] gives 59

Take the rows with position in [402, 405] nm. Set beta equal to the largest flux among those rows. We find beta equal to 5.14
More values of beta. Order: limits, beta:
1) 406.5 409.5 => 5.36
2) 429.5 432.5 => 4.89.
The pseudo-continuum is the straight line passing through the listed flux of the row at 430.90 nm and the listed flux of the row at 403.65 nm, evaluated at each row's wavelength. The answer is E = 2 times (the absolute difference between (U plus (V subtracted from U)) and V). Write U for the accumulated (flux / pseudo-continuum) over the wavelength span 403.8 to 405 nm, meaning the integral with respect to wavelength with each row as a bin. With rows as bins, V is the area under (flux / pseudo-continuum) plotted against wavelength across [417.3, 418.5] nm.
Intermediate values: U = 1.24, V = 1.41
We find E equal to 0.7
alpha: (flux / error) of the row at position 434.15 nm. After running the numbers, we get 16.7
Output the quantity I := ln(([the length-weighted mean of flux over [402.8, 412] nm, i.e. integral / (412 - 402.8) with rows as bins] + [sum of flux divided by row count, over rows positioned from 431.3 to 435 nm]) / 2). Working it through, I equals 1.49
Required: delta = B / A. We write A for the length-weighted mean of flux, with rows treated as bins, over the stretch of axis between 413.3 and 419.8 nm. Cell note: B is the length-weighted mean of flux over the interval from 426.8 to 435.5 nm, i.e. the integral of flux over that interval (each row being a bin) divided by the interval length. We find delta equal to 0.90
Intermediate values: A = 4.78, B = 4.29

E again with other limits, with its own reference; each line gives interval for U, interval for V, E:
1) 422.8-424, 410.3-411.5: 0.7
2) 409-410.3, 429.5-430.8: 0.6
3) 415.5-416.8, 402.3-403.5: 1.3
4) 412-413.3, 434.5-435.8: 1.2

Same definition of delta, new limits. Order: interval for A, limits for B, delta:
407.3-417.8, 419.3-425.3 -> 0.99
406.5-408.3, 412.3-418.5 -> 1.02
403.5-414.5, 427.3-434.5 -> 0.91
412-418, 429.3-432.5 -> 0.87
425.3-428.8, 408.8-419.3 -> 1.01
